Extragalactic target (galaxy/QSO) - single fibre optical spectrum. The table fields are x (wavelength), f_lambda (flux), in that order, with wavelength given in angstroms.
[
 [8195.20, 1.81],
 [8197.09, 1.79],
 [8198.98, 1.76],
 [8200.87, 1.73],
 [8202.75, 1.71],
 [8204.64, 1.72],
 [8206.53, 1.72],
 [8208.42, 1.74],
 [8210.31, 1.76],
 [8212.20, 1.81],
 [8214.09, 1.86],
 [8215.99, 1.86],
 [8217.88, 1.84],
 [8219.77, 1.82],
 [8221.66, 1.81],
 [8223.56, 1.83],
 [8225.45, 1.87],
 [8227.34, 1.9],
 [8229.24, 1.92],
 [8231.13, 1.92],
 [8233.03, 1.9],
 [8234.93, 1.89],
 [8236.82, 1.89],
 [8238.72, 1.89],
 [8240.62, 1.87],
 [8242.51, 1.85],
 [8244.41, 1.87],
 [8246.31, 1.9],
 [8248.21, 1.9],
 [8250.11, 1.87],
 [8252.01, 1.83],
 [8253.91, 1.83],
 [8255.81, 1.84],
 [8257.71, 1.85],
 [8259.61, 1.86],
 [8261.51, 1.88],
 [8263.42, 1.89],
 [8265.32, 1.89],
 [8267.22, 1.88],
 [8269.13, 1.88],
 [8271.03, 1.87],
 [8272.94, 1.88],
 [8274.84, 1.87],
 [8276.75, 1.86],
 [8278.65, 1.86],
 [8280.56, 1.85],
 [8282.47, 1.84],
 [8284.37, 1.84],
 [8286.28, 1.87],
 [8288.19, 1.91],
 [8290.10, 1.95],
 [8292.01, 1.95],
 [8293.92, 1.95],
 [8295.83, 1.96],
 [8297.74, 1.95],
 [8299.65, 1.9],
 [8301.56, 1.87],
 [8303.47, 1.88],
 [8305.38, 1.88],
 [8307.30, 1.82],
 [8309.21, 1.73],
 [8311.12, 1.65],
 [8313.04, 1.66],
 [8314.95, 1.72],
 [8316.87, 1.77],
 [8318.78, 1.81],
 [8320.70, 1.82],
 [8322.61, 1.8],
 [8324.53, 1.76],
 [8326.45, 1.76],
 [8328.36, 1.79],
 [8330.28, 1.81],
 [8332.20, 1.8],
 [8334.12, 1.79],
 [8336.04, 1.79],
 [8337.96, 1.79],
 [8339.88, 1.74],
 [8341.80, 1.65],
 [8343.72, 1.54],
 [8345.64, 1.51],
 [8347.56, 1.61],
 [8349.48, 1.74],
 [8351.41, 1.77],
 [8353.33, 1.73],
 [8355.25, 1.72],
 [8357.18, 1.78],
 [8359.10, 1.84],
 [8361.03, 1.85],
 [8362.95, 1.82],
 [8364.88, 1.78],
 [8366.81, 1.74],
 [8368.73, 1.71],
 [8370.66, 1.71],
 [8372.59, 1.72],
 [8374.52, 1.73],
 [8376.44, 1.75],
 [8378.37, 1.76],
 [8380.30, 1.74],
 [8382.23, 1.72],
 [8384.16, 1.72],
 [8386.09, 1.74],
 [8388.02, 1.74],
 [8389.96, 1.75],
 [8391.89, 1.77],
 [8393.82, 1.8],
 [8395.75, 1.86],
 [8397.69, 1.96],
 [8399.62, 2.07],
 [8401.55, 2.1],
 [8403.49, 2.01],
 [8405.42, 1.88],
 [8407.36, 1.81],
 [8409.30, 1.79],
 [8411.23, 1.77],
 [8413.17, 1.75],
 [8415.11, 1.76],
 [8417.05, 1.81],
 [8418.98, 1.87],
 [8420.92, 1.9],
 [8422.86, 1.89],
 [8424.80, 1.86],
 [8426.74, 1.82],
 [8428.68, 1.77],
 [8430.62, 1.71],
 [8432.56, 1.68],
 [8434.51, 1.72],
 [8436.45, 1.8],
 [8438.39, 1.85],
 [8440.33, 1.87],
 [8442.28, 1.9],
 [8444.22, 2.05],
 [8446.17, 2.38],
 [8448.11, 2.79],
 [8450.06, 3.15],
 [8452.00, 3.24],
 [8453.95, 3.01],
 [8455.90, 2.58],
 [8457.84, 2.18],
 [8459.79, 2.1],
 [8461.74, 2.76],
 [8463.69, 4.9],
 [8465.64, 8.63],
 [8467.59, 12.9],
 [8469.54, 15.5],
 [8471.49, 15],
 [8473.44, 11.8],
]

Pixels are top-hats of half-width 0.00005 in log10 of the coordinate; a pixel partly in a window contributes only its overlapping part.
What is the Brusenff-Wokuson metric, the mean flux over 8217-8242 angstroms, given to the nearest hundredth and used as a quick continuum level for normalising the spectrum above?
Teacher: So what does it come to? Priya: 1.87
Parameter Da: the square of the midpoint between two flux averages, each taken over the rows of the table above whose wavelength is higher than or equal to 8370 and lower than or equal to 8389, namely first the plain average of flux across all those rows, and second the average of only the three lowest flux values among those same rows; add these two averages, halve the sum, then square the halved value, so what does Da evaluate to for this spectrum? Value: 2.98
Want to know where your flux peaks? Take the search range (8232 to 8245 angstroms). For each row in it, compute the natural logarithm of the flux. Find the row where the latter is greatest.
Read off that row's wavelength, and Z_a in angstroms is 8233.03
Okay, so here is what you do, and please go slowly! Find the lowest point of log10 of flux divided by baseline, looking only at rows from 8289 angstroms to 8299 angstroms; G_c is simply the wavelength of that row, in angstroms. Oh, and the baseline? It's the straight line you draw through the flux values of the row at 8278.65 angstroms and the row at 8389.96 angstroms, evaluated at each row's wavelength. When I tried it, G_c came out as 8290.10 angstroms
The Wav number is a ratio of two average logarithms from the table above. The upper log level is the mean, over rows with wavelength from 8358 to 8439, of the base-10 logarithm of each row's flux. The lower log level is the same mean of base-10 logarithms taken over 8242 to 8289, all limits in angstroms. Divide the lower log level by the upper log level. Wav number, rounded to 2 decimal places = 1.06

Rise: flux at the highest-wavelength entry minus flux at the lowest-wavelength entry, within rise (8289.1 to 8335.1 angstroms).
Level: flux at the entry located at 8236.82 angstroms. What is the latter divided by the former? -12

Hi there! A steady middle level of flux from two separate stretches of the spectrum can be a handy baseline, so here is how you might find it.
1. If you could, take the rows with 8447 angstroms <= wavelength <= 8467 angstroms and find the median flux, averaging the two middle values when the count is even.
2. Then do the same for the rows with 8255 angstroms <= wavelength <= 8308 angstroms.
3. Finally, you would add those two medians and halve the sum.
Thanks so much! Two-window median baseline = 2.39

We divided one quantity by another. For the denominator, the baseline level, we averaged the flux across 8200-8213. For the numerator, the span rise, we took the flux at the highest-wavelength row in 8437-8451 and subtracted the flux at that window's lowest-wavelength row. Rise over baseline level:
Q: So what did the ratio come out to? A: 0.75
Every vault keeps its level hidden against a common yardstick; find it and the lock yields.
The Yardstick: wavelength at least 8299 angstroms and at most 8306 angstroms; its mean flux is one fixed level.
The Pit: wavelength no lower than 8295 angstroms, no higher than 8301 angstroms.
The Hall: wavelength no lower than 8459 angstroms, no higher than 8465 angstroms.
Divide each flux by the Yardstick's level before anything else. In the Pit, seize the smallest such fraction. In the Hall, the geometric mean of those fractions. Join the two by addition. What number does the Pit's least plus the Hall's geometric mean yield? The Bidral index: 2.63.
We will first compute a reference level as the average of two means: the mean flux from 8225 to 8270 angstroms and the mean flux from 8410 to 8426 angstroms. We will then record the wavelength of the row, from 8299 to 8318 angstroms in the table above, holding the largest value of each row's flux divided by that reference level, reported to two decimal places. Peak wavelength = 8299.65 angstroms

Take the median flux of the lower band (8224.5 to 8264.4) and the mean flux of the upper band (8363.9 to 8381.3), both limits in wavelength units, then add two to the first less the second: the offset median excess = 2.14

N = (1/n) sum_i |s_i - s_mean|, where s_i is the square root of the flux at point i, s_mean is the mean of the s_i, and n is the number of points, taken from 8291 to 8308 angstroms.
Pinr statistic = 0.015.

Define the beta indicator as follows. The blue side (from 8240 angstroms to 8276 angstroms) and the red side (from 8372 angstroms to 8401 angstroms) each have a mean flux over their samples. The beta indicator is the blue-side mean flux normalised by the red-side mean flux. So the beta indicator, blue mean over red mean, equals 1.04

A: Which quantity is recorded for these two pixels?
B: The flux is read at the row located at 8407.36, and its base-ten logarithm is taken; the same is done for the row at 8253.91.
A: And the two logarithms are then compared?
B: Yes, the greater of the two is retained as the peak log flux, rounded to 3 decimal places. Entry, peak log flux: 0.262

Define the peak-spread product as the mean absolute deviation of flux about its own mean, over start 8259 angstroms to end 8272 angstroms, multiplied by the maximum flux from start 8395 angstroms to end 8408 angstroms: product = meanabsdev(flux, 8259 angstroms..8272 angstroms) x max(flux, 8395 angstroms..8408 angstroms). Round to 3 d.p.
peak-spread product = 0.016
